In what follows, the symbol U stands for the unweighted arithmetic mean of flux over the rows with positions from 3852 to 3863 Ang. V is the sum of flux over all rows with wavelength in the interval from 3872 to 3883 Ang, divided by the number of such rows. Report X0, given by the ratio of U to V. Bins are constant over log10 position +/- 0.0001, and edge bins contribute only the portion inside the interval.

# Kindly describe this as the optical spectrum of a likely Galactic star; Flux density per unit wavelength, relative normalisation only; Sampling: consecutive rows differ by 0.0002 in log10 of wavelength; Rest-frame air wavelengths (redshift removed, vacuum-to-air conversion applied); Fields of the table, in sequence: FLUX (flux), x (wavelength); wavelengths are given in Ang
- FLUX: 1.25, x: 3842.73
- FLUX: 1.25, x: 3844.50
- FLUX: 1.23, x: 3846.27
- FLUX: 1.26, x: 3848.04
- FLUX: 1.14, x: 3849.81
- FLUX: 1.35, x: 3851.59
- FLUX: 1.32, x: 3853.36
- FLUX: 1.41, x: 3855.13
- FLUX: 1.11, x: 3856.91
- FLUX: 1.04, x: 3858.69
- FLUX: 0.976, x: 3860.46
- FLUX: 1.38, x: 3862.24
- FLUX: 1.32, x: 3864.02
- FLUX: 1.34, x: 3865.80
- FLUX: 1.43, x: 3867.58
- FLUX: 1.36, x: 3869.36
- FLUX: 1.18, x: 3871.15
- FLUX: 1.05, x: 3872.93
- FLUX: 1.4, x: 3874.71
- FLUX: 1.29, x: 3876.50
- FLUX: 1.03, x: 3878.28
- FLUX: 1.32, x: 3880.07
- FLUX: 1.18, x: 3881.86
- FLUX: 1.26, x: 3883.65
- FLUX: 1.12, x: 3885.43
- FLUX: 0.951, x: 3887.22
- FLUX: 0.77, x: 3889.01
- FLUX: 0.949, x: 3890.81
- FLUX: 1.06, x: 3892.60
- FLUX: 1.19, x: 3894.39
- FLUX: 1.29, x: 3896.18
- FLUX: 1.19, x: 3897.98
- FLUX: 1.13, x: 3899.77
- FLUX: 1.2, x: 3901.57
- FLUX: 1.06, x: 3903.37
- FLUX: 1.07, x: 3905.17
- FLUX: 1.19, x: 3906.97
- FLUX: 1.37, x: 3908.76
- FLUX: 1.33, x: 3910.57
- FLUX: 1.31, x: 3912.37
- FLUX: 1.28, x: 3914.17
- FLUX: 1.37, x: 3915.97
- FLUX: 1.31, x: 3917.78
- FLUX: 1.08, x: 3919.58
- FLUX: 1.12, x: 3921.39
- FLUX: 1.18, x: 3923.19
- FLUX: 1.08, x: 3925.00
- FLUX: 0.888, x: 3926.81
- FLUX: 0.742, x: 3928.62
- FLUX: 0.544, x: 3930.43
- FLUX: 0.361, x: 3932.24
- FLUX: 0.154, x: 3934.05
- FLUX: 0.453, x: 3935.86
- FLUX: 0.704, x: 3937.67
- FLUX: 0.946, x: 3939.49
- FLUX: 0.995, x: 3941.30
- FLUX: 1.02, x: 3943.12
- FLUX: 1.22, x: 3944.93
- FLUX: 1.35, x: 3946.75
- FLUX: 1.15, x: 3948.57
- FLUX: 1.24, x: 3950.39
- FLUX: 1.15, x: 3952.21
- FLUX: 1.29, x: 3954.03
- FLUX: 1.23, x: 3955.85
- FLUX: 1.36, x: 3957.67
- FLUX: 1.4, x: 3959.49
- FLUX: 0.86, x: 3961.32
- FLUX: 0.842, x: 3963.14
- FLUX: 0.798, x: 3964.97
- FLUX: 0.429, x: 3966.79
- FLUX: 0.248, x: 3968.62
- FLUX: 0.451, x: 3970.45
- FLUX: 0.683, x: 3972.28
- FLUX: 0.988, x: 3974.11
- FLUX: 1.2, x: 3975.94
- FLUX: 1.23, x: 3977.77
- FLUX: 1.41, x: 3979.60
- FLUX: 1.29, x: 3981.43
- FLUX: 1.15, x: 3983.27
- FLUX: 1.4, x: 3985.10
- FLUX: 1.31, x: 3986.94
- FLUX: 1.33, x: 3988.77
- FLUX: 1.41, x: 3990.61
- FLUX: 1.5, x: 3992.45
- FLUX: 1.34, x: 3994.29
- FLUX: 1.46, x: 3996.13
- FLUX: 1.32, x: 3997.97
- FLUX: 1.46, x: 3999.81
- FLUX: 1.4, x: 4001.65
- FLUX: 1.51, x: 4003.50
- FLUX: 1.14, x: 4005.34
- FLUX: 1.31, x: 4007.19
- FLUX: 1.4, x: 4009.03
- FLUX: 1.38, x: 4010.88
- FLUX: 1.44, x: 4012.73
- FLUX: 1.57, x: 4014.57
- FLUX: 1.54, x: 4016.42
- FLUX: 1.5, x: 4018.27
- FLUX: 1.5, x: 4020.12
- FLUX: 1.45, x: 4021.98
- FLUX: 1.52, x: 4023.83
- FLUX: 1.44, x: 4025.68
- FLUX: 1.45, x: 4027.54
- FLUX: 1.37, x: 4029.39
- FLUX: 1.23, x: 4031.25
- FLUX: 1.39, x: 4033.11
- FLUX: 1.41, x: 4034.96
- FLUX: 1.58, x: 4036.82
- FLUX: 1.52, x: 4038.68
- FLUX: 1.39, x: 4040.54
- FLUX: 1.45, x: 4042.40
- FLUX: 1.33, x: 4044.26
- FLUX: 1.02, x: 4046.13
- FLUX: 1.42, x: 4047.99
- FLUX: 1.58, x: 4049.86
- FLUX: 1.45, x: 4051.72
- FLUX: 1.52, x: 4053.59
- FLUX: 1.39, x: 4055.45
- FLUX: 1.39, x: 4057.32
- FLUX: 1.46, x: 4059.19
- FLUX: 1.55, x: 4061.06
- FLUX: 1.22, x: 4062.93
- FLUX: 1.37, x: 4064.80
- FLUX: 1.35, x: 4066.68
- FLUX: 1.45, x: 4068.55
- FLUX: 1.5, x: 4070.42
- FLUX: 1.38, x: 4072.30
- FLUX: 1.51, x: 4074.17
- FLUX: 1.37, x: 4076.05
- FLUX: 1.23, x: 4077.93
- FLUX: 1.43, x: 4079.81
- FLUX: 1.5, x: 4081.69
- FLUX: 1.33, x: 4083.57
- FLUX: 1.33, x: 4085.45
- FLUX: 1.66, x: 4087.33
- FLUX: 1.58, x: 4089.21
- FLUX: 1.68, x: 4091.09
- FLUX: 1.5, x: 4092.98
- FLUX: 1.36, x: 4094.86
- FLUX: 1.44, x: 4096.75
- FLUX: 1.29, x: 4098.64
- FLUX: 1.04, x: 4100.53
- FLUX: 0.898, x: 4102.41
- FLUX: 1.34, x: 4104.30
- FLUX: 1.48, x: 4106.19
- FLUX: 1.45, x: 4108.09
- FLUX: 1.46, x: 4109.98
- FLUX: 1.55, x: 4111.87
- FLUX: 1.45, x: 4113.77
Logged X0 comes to 1.00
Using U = 1.2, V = 1.21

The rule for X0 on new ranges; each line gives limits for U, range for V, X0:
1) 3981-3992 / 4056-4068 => 0.95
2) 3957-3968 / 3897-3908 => 0.83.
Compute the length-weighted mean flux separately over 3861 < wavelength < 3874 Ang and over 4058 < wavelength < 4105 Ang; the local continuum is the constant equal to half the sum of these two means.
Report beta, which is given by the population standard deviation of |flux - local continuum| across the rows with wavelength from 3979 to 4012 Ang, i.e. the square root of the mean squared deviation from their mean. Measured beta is 0.06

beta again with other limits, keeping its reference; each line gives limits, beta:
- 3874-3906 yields 0.14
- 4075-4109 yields 0.13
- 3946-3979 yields 0.33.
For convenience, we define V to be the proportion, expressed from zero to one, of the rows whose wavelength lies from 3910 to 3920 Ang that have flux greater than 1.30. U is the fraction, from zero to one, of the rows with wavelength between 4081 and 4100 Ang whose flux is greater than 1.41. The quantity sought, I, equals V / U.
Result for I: 1.11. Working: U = 0.60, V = 0.7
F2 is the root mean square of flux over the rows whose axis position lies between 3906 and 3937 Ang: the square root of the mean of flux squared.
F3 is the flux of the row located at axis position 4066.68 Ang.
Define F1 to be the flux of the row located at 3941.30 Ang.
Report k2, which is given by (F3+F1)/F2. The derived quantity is 2.22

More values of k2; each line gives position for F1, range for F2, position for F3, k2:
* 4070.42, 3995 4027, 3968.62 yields 1.22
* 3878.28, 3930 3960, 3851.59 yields 2.28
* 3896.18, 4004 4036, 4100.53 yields 1.64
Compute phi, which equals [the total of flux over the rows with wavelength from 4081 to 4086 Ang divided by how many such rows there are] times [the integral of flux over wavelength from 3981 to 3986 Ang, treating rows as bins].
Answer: 8.9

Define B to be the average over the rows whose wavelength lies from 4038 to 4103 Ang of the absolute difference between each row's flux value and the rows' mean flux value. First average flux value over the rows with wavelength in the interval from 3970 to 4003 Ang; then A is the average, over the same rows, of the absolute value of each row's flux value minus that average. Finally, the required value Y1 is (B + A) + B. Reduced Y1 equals 0.43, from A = 0.194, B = 0.12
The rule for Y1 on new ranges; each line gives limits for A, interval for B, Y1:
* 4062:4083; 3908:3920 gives 0.21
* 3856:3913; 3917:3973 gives 0.72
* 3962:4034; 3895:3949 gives 0.71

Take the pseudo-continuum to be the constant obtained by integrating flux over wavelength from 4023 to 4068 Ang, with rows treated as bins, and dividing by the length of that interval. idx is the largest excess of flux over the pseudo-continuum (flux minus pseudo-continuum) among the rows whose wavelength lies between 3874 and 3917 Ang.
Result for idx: -0.01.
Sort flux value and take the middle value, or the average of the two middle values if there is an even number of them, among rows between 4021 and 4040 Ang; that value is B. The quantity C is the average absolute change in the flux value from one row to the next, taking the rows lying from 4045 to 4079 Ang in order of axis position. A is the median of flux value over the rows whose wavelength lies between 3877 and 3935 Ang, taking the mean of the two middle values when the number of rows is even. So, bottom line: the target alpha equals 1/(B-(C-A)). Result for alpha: 0.410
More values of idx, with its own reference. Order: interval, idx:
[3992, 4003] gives 0.09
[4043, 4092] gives 0.27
